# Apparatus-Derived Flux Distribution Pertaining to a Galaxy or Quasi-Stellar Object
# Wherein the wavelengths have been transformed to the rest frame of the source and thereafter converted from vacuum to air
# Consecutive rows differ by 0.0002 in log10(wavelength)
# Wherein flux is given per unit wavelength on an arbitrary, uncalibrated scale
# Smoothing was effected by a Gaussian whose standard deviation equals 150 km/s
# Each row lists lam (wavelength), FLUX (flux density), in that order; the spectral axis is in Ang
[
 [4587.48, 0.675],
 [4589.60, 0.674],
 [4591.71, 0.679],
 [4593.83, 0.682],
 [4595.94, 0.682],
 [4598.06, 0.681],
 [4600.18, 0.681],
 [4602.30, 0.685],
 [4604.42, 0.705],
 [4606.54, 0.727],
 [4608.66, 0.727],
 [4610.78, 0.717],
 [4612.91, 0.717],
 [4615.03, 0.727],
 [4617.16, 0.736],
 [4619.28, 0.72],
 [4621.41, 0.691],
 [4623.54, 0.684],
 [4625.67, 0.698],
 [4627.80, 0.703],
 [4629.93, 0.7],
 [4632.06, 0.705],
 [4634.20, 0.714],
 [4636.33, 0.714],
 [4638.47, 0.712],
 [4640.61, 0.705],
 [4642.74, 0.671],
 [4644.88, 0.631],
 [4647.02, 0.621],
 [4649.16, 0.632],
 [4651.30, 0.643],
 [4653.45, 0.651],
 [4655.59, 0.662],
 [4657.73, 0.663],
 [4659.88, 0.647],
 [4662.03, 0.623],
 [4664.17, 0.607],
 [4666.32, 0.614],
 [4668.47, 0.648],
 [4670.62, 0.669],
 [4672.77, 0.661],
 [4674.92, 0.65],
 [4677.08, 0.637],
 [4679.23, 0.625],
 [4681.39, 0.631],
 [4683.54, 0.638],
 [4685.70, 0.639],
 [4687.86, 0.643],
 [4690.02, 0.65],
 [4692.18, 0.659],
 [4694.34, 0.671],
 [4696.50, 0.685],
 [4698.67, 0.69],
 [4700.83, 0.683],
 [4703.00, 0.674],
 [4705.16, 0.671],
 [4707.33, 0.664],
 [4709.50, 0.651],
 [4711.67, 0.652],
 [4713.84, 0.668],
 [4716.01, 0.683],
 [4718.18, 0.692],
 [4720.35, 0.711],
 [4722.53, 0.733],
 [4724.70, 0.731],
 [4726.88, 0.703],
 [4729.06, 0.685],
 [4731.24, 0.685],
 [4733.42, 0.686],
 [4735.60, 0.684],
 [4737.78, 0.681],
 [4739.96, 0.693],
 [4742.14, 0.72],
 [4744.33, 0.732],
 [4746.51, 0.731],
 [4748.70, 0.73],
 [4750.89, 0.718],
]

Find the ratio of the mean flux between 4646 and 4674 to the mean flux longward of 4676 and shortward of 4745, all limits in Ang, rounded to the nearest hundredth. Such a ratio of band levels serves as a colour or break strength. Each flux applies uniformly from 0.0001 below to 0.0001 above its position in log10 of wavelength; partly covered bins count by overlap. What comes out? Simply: 0.95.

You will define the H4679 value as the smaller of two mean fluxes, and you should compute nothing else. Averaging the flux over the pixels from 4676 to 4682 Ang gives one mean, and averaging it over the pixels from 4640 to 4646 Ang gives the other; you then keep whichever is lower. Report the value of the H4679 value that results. 0.631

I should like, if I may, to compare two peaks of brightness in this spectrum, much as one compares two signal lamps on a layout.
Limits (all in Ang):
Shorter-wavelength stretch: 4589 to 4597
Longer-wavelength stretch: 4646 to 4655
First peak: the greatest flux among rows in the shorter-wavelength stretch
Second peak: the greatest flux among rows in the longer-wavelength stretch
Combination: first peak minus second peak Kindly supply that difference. 0.03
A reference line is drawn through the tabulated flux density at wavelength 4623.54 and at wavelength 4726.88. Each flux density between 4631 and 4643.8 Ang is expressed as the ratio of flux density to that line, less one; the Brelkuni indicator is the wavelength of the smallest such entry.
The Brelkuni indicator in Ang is 4642.74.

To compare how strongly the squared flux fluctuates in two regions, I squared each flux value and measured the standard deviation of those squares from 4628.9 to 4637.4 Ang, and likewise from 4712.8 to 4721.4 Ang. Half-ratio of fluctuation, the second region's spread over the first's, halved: 1.3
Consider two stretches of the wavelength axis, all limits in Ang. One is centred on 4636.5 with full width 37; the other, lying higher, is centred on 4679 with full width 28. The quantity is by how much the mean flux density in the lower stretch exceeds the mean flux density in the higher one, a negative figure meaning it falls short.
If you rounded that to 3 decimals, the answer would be 0.039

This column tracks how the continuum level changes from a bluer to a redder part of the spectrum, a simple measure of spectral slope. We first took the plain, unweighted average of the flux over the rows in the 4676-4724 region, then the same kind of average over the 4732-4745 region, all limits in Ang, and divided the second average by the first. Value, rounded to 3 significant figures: 1.05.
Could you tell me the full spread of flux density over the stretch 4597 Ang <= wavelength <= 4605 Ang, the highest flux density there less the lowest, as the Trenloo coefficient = 0.024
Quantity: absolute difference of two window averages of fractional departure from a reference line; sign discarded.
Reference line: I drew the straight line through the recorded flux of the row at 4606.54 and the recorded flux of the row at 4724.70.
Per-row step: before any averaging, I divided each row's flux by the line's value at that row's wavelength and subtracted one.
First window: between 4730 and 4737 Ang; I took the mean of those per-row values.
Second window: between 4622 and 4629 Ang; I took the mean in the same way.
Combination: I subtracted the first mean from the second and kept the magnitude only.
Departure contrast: 0.018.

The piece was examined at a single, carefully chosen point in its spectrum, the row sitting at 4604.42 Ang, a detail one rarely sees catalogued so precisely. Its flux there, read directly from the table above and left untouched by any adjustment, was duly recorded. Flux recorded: 0.705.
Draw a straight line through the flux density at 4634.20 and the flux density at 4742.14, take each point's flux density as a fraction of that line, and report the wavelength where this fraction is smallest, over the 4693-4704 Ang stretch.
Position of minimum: 4694.34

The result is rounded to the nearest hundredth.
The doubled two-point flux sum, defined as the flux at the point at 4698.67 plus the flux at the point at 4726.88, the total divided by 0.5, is 2.79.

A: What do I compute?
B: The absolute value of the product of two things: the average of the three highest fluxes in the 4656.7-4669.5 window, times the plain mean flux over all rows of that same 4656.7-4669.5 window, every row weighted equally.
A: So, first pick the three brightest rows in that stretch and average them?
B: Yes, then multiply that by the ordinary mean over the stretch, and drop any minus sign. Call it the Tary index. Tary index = 0.41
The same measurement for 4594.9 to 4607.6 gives 0.49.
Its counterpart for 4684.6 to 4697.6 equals 0.44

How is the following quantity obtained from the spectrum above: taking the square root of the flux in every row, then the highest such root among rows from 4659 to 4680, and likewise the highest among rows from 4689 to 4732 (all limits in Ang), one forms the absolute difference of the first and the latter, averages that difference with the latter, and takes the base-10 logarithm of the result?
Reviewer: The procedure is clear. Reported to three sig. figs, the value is -0.350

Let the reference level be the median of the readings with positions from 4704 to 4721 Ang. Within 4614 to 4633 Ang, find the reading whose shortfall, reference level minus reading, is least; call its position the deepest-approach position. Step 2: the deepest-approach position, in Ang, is 4617.16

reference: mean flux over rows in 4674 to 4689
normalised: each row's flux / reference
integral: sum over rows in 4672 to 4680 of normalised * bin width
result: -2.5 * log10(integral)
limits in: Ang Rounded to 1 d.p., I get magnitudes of -2.3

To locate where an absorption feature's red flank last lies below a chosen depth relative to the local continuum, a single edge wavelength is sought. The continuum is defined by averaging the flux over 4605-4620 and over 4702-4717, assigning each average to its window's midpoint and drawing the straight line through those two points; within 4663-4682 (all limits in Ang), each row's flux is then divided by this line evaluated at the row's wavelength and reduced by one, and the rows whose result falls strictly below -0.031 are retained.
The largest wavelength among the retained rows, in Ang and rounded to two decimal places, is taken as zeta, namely 4681.39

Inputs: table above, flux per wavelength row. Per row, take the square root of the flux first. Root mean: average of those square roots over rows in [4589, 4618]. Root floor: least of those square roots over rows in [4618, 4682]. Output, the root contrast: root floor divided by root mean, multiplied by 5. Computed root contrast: 4.7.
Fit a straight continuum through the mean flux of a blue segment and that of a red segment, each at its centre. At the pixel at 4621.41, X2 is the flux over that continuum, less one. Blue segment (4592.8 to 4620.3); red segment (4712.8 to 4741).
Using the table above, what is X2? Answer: -0.020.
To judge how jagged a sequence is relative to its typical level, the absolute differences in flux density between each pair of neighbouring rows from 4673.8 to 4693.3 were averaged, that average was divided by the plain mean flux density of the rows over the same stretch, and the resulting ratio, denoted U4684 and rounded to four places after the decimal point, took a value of 0.0115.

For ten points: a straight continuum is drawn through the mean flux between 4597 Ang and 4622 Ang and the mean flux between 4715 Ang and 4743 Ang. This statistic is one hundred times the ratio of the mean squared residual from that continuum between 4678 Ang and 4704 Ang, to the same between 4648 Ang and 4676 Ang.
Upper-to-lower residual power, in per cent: 62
